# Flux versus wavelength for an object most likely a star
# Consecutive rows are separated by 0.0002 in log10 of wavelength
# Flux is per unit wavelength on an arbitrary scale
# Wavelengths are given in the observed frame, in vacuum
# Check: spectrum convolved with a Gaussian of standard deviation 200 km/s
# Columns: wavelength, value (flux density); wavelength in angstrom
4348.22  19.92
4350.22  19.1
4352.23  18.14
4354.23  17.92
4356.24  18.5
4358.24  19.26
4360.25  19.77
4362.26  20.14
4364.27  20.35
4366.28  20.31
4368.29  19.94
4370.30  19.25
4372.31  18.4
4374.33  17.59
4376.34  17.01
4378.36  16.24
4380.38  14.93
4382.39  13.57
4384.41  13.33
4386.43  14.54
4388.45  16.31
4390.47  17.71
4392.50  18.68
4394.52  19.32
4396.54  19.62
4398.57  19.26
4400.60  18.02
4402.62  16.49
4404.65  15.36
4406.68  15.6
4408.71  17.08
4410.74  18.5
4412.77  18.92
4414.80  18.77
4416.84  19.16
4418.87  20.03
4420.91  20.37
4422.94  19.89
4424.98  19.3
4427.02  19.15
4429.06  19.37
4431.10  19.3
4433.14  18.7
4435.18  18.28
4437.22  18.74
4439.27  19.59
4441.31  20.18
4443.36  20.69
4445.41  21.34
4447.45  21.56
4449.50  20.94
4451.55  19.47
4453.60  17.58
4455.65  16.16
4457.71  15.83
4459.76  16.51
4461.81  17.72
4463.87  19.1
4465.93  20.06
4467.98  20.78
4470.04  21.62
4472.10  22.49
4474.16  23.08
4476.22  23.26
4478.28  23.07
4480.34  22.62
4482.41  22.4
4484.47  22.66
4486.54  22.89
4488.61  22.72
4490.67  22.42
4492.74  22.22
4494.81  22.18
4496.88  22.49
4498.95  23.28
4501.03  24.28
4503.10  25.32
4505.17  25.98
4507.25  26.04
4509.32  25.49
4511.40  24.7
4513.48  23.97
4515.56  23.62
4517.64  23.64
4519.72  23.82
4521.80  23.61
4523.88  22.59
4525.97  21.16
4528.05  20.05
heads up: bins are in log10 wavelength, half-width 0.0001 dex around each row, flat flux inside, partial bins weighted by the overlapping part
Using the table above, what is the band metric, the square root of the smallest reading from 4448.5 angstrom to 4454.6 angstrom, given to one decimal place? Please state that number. 4.2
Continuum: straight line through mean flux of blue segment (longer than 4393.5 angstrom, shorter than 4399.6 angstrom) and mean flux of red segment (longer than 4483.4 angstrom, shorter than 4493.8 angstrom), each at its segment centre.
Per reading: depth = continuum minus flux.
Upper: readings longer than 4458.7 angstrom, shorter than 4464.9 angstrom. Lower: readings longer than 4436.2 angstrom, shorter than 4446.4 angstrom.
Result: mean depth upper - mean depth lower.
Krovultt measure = 3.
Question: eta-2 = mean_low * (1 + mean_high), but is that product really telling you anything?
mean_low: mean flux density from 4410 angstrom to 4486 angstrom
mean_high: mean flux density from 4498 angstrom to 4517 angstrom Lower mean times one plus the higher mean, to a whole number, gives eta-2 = 513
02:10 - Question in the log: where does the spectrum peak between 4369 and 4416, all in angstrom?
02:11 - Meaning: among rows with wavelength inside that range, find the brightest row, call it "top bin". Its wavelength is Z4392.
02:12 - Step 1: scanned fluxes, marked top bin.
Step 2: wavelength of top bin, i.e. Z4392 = 4396.54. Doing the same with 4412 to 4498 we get 4476.22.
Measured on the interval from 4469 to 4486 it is 4476.22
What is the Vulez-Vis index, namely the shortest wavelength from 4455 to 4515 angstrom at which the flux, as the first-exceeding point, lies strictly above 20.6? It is 4467.98 angstrom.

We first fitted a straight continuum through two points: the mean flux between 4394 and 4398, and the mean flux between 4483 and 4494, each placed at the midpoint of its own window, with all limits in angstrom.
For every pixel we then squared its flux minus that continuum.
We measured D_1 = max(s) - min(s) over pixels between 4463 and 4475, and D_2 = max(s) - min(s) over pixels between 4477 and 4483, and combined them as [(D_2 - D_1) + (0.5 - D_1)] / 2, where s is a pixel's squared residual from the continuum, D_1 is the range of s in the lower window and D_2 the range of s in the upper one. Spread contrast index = -6.3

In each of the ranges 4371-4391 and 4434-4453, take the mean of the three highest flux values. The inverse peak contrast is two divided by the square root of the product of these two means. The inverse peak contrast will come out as 0.102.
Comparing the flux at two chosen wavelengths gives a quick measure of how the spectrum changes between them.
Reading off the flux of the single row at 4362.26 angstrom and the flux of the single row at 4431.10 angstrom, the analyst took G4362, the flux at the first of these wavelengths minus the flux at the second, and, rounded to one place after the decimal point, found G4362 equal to 0.8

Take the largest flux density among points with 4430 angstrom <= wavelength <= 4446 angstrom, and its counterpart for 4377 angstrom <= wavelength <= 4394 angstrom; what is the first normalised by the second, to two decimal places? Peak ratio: 1.14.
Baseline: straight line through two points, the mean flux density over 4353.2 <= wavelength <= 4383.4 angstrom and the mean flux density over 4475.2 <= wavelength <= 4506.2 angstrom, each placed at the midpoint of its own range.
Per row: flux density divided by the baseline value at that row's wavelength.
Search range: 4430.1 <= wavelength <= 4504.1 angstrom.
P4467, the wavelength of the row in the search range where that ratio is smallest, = 4457.71 angstrom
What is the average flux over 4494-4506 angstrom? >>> 24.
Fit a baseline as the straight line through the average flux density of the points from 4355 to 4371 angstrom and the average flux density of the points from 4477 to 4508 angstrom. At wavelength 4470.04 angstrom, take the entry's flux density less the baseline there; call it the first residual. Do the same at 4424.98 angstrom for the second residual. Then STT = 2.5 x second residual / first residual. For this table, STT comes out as 5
